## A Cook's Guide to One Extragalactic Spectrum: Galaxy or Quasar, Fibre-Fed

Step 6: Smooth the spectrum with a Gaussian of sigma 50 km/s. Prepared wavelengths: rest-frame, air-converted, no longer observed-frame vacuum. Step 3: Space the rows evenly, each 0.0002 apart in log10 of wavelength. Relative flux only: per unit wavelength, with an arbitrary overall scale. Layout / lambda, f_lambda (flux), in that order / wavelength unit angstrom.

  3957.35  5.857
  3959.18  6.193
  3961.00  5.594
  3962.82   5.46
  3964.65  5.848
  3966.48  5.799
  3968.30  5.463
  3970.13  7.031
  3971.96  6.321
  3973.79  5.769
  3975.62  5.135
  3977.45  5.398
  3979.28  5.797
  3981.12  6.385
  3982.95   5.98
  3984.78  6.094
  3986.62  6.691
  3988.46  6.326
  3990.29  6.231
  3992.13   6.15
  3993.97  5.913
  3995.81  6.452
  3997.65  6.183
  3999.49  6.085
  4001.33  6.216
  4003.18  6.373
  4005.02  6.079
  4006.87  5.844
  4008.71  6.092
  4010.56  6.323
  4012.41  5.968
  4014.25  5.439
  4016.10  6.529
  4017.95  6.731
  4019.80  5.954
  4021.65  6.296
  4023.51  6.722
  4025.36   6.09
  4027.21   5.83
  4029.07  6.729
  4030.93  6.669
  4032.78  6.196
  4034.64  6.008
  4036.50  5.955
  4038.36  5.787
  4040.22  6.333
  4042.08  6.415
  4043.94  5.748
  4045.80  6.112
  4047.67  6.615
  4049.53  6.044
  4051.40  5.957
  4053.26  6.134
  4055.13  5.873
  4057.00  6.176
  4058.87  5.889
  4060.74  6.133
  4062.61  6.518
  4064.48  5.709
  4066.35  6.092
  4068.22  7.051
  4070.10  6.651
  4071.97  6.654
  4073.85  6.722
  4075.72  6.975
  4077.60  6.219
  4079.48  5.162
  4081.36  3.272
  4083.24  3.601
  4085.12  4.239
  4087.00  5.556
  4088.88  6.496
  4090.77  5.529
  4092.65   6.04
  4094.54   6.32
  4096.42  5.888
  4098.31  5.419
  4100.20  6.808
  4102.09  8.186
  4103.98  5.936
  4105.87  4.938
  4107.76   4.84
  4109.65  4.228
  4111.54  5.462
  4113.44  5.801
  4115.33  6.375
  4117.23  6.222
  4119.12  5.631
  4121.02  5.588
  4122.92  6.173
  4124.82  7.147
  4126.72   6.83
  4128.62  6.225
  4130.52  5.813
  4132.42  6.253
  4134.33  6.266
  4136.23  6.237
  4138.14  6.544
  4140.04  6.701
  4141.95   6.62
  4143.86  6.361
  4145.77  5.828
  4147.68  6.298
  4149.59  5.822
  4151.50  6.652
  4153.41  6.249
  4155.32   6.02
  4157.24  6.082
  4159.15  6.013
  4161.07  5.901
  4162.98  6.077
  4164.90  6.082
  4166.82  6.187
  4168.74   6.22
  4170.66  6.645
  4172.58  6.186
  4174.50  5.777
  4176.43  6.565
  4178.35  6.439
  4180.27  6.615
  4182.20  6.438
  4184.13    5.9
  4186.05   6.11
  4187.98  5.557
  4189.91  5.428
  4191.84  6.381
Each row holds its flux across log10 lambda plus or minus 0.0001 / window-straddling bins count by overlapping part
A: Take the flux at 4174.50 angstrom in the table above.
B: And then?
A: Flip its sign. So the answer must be -5.8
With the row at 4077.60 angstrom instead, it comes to -6.2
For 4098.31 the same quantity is -5.4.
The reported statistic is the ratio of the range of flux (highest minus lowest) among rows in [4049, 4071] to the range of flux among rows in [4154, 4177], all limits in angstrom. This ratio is 1.5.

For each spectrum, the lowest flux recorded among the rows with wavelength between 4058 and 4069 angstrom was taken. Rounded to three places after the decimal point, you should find 5.709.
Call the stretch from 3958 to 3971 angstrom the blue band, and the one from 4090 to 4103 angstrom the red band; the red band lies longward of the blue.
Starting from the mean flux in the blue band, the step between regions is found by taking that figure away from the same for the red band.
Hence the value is 0.4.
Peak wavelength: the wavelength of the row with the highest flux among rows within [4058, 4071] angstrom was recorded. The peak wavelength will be 4068.22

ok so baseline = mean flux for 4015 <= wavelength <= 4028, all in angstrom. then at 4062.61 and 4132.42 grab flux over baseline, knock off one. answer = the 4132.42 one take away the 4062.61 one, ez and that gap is -0.04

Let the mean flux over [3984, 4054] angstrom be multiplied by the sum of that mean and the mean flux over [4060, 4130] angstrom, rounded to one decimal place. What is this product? 74.9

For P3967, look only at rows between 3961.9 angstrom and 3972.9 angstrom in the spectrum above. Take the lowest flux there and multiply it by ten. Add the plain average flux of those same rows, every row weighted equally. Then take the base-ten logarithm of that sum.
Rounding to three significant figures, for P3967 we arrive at 1.78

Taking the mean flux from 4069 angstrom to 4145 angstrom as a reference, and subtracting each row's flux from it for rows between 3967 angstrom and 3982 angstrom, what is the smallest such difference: -1.1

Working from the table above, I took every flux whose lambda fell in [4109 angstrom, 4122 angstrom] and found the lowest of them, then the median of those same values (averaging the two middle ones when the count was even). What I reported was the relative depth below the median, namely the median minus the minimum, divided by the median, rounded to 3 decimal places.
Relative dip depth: 0.249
